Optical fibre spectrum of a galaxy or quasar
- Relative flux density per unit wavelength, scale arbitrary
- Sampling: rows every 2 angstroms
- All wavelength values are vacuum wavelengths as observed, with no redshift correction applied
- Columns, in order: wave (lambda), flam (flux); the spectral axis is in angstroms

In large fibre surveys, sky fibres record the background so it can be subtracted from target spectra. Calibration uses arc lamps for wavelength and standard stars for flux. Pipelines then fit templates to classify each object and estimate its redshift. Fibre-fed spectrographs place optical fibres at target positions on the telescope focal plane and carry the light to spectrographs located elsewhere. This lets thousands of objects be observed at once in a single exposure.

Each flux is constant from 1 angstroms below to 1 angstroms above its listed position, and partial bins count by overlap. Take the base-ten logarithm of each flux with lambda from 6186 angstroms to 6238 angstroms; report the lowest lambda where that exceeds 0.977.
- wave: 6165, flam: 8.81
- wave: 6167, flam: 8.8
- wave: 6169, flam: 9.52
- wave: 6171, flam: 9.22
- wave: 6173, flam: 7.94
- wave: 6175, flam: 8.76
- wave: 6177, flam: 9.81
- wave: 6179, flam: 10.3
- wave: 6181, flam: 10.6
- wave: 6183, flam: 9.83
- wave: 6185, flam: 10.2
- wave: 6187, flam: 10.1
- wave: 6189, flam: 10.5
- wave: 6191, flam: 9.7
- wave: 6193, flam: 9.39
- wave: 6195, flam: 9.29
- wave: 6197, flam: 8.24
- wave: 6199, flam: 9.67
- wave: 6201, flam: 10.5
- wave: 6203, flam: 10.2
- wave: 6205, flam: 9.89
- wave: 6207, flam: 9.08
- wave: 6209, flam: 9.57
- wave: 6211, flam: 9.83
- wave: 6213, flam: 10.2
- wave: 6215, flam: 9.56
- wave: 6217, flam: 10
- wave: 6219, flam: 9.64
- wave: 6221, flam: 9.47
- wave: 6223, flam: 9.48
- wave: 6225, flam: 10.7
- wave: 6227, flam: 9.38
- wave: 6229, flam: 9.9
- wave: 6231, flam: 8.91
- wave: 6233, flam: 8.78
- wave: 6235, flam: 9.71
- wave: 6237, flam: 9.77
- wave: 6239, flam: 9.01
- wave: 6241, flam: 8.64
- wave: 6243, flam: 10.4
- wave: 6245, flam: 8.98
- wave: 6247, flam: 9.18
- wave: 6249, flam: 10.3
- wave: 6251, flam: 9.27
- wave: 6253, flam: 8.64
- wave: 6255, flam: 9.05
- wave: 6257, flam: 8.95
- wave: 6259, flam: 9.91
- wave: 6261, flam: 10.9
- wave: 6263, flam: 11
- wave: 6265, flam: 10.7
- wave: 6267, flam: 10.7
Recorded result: 6187 angstroms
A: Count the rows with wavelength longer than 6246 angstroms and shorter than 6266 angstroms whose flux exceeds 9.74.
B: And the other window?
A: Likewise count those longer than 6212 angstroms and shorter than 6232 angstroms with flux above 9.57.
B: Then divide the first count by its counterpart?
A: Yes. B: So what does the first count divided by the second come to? 1.0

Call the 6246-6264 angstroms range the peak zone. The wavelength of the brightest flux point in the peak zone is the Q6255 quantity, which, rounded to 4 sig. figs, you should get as 6263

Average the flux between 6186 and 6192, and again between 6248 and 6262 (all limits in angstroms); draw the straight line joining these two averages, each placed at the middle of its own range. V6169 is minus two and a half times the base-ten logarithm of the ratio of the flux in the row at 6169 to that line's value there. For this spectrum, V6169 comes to 0.081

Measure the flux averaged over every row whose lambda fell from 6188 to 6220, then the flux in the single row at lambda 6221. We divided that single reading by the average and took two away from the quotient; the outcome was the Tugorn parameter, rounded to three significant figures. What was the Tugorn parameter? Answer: -1.02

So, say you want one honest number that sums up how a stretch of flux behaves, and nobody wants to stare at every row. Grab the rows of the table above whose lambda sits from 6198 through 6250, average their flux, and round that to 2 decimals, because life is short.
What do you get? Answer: 9.64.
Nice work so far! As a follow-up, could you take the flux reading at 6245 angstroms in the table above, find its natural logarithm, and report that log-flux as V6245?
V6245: 2.19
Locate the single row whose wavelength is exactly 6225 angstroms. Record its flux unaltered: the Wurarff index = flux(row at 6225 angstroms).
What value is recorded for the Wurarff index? 10.7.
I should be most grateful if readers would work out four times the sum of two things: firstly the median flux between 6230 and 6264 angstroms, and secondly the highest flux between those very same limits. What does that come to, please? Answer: 80.7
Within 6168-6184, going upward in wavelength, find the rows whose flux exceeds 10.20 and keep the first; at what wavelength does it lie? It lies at 6179 angstroms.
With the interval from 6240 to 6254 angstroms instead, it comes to 6243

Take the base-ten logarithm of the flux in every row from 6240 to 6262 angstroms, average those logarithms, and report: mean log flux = 0.975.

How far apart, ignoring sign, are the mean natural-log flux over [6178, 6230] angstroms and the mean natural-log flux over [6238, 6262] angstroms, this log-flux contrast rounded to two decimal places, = 0.04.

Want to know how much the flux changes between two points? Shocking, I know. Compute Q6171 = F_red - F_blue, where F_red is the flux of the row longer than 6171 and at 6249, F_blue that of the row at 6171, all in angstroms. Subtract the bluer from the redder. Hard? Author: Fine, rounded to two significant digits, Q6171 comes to 1.1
